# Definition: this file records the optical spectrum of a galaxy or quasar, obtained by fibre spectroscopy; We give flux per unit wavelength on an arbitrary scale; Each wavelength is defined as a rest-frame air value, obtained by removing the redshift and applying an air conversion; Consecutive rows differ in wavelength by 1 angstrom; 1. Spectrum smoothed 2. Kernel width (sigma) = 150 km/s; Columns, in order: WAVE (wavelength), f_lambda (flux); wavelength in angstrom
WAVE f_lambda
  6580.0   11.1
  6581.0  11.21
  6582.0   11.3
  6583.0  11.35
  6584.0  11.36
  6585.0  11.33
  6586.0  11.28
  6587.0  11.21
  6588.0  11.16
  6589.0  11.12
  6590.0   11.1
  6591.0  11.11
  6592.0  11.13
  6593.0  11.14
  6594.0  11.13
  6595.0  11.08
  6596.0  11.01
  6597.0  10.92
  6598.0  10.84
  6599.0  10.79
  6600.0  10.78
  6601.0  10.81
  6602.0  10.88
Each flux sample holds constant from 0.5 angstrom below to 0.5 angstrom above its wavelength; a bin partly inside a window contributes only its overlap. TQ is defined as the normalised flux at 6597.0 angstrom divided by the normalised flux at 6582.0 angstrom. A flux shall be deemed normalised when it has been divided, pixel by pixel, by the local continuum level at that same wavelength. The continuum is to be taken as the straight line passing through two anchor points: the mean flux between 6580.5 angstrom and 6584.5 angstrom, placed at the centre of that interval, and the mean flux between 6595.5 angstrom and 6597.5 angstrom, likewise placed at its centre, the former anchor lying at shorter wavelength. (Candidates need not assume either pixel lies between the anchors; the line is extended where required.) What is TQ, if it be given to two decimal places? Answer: 1.00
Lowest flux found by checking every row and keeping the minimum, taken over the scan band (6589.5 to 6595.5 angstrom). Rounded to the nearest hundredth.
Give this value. 11.08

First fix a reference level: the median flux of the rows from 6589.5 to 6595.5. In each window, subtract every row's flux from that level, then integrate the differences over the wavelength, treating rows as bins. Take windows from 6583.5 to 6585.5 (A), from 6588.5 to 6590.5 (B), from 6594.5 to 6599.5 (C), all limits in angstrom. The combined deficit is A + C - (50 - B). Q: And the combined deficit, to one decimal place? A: -49.5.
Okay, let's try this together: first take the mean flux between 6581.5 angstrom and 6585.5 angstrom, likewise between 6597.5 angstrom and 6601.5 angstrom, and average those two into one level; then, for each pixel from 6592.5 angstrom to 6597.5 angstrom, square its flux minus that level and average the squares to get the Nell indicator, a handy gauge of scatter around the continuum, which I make 0.0069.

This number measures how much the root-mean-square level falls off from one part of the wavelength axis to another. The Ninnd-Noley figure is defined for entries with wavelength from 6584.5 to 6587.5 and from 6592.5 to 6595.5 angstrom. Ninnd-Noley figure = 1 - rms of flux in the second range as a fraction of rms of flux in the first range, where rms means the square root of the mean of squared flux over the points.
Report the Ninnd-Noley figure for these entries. 0.0139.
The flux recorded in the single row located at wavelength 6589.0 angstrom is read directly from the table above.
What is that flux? 11.12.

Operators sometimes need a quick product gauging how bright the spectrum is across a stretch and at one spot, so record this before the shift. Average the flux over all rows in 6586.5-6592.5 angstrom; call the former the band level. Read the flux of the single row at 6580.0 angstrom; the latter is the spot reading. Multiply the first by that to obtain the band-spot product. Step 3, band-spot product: 124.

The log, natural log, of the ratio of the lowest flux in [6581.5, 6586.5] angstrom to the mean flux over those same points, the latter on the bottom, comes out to -0.004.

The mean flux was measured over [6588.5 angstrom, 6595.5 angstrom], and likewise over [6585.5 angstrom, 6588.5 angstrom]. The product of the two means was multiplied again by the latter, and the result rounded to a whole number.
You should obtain 1399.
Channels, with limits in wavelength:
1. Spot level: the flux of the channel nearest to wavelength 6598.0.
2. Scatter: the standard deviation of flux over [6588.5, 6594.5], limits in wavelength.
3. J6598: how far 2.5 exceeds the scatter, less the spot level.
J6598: -8.35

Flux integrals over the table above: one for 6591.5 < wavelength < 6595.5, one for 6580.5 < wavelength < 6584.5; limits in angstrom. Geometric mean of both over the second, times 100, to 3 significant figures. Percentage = 99.2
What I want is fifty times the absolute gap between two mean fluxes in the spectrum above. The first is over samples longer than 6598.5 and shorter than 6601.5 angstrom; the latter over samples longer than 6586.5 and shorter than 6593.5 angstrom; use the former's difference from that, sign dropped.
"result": 17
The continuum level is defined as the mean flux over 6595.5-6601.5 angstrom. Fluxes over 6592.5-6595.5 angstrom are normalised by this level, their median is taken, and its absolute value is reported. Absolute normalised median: 1.025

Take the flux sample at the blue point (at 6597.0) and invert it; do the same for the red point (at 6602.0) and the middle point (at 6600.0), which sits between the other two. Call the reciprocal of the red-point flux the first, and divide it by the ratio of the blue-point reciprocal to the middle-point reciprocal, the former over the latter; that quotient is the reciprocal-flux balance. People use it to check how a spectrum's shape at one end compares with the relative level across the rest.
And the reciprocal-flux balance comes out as 0.0931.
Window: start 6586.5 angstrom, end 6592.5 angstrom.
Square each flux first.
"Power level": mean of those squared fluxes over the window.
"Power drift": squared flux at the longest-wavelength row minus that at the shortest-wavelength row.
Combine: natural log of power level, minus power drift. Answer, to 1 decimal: 6.6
